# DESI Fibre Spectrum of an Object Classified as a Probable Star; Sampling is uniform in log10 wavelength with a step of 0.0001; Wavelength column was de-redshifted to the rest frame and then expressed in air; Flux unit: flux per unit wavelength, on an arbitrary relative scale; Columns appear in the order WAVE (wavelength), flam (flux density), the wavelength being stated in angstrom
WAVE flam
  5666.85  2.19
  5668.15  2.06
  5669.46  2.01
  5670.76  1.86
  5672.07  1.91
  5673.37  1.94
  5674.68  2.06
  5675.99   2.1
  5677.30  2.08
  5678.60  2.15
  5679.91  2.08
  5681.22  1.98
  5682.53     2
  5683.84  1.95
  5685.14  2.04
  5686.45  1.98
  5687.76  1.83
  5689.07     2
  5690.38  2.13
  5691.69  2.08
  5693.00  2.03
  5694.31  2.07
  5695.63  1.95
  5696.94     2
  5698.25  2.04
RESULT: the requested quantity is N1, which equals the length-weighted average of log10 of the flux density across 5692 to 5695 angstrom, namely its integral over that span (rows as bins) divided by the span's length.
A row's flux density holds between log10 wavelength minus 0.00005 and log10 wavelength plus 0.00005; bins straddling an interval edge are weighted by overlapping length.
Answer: 0.312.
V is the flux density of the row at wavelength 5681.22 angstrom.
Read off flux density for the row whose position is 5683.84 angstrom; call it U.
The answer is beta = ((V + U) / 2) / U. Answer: 1.01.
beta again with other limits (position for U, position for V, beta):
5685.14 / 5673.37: 0.98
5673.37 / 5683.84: 1.00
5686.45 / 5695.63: 0.99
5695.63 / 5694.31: 1.03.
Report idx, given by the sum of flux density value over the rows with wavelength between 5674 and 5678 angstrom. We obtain 6.24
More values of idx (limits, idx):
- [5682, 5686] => 5.99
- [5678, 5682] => 6.21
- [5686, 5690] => 5.81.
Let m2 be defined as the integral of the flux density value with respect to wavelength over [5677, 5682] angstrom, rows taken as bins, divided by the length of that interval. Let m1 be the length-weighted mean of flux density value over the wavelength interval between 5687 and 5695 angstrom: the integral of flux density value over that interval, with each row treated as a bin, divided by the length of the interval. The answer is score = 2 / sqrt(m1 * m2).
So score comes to 0.98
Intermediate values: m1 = 2.02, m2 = 2.07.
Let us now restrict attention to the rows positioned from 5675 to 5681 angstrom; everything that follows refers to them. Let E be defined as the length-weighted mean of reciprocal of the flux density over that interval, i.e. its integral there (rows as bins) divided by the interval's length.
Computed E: 0.478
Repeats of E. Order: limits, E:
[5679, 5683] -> 0.492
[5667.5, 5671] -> 0.504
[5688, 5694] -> 0.490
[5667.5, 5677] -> 0.502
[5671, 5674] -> 0.522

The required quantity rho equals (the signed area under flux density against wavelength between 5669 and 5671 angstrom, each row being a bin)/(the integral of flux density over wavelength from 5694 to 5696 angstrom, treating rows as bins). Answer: 0.97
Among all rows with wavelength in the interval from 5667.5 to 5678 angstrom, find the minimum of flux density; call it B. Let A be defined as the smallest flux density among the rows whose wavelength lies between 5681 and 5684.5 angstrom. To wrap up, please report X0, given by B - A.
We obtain -0.09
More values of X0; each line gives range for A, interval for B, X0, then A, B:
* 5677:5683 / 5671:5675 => -0.07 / 1.98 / 1.91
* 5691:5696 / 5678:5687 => 0.00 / 1.95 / 1.95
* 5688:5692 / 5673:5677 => -0.06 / 2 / 1.94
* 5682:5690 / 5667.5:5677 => 0.03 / 1.83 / 1.86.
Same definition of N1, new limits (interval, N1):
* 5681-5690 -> 0.295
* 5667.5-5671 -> 0.299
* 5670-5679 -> 0.303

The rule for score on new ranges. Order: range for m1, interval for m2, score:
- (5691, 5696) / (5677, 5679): 0.96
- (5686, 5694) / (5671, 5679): 0.99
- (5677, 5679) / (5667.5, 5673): 0.98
